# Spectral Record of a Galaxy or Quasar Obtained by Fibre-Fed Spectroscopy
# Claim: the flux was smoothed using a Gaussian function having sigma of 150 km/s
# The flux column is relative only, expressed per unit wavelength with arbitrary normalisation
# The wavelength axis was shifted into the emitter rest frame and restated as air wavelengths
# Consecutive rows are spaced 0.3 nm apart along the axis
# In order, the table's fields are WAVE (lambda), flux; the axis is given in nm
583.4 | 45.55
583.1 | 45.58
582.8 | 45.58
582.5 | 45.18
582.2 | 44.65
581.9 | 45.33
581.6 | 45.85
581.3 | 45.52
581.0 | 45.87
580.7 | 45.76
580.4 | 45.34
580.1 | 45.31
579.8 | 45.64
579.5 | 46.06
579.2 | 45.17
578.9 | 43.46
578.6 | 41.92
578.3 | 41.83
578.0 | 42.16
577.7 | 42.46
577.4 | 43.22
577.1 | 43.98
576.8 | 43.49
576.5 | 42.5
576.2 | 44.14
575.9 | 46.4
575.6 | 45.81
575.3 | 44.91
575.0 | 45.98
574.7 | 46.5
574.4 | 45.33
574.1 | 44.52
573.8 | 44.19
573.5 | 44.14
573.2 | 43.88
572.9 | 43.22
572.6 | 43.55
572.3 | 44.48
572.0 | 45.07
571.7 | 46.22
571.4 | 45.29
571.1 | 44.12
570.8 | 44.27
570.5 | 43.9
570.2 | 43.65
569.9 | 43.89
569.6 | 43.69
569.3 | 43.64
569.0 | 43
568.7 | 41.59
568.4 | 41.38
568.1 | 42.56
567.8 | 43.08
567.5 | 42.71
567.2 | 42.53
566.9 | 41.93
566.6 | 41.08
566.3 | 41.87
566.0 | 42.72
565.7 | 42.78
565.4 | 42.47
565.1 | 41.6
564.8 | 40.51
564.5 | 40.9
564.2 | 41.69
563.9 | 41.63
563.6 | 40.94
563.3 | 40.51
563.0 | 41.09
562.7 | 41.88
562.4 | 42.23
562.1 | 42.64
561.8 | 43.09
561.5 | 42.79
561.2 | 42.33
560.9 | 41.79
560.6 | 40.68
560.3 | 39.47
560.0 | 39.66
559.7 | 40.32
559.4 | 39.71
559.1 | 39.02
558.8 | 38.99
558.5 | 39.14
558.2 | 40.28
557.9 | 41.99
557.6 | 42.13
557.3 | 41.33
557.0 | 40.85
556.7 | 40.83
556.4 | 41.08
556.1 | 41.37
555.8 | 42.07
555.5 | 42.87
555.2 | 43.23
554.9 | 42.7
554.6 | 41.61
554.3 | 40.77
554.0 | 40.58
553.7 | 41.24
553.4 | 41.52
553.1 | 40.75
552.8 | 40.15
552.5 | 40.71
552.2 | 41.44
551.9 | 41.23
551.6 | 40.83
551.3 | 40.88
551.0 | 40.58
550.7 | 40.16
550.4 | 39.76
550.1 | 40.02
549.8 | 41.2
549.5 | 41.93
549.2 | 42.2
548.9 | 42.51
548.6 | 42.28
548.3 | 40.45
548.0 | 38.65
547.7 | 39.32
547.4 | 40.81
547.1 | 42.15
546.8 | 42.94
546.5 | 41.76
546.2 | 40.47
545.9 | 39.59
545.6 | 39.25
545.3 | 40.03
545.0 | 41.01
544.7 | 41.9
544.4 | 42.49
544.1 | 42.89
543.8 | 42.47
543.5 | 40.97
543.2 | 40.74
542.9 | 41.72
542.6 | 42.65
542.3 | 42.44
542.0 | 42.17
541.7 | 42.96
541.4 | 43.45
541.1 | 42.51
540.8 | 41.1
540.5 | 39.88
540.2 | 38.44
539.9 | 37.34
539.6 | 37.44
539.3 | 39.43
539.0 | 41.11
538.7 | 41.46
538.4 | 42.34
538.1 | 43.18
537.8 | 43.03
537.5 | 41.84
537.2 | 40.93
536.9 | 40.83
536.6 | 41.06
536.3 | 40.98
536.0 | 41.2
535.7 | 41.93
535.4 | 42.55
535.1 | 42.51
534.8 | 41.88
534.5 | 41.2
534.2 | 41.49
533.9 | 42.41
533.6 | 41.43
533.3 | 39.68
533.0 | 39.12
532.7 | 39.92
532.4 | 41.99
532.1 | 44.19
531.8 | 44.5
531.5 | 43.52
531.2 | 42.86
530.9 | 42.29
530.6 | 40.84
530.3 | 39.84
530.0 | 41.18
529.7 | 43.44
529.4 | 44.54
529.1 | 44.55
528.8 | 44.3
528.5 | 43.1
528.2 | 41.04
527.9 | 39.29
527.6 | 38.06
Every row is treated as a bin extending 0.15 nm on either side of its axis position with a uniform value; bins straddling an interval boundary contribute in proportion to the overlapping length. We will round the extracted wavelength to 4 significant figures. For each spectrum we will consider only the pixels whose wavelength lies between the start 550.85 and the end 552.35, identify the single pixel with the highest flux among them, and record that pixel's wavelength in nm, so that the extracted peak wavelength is 552.2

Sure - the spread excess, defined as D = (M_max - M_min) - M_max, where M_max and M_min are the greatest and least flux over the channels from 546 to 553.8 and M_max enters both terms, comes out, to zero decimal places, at -39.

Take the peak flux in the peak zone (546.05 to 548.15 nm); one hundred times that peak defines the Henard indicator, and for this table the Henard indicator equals 4294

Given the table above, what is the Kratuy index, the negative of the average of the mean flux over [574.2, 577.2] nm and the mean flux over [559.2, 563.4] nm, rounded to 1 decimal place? -43.1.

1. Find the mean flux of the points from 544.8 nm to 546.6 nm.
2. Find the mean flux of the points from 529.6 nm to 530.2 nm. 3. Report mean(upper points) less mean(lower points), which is -2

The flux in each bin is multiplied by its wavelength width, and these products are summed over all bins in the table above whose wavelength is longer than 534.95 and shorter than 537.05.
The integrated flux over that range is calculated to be 87.3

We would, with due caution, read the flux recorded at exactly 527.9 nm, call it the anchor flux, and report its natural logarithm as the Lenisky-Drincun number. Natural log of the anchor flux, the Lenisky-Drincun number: 3.67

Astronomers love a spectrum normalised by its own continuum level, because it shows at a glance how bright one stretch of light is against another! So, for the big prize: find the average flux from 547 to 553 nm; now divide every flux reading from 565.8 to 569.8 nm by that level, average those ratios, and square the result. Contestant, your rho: 1.08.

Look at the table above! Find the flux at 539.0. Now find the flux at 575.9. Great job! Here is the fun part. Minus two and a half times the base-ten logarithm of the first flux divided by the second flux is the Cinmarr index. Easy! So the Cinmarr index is 0.13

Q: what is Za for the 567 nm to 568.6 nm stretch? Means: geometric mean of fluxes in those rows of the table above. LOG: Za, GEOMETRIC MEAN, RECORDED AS 42.4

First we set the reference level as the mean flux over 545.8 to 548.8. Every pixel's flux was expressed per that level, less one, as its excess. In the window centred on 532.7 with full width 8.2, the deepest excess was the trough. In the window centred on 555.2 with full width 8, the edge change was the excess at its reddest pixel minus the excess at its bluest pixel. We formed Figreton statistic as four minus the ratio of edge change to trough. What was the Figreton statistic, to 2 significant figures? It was 2.9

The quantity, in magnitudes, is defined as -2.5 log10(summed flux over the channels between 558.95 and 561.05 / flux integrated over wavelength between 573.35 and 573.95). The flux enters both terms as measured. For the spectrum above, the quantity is -2.6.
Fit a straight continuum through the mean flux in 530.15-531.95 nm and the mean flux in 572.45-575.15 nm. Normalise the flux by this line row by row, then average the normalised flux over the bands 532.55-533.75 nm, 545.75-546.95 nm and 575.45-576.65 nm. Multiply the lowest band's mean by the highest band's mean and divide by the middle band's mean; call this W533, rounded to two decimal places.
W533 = 0.99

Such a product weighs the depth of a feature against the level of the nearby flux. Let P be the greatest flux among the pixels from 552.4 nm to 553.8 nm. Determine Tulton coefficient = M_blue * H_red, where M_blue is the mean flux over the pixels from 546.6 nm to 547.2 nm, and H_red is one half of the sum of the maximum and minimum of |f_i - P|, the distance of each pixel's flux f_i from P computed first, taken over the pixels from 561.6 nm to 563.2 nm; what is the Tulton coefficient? 41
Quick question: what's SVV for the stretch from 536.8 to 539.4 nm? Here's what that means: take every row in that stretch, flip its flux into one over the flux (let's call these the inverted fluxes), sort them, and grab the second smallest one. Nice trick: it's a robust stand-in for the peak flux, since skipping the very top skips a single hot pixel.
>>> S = 0.0232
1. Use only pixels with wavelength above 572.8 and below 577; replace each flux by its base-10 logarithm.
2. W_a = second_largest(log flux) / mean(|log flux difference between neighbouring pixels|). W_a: 198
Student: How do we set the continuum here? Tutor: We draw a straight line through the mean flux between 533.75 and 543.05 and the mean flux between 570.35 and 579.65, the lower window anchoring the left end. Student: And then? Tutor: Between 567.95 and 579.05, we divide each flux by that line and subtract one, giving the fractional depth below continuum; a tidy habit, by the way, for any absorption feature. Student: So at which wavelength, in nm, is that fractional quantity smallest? 578.3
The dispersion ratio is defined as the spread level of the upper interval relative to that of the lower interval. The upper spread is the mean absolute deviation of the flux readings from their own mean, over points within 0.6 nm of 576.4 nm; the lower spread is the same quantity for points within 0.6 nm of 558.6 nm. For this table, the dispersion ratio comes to 2.5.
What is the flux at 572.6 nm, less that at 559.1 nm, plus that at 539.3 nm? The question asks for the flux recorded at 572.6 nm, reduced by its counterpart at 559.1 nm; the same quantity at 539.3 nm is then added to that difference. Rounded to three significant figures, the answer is 44.0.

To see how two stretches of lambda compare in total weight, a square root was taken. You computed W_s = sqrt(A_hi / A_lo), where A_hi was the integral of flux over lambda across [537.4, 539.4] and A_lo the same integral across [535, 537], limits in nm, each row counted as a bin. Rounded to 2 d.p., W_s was 1.00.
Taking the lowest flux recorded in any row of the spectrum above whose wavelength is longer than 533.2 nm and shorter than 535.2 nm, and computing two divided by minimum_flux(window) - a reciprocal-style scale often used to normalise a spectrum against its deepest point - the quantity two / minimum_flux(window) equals 0.0504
